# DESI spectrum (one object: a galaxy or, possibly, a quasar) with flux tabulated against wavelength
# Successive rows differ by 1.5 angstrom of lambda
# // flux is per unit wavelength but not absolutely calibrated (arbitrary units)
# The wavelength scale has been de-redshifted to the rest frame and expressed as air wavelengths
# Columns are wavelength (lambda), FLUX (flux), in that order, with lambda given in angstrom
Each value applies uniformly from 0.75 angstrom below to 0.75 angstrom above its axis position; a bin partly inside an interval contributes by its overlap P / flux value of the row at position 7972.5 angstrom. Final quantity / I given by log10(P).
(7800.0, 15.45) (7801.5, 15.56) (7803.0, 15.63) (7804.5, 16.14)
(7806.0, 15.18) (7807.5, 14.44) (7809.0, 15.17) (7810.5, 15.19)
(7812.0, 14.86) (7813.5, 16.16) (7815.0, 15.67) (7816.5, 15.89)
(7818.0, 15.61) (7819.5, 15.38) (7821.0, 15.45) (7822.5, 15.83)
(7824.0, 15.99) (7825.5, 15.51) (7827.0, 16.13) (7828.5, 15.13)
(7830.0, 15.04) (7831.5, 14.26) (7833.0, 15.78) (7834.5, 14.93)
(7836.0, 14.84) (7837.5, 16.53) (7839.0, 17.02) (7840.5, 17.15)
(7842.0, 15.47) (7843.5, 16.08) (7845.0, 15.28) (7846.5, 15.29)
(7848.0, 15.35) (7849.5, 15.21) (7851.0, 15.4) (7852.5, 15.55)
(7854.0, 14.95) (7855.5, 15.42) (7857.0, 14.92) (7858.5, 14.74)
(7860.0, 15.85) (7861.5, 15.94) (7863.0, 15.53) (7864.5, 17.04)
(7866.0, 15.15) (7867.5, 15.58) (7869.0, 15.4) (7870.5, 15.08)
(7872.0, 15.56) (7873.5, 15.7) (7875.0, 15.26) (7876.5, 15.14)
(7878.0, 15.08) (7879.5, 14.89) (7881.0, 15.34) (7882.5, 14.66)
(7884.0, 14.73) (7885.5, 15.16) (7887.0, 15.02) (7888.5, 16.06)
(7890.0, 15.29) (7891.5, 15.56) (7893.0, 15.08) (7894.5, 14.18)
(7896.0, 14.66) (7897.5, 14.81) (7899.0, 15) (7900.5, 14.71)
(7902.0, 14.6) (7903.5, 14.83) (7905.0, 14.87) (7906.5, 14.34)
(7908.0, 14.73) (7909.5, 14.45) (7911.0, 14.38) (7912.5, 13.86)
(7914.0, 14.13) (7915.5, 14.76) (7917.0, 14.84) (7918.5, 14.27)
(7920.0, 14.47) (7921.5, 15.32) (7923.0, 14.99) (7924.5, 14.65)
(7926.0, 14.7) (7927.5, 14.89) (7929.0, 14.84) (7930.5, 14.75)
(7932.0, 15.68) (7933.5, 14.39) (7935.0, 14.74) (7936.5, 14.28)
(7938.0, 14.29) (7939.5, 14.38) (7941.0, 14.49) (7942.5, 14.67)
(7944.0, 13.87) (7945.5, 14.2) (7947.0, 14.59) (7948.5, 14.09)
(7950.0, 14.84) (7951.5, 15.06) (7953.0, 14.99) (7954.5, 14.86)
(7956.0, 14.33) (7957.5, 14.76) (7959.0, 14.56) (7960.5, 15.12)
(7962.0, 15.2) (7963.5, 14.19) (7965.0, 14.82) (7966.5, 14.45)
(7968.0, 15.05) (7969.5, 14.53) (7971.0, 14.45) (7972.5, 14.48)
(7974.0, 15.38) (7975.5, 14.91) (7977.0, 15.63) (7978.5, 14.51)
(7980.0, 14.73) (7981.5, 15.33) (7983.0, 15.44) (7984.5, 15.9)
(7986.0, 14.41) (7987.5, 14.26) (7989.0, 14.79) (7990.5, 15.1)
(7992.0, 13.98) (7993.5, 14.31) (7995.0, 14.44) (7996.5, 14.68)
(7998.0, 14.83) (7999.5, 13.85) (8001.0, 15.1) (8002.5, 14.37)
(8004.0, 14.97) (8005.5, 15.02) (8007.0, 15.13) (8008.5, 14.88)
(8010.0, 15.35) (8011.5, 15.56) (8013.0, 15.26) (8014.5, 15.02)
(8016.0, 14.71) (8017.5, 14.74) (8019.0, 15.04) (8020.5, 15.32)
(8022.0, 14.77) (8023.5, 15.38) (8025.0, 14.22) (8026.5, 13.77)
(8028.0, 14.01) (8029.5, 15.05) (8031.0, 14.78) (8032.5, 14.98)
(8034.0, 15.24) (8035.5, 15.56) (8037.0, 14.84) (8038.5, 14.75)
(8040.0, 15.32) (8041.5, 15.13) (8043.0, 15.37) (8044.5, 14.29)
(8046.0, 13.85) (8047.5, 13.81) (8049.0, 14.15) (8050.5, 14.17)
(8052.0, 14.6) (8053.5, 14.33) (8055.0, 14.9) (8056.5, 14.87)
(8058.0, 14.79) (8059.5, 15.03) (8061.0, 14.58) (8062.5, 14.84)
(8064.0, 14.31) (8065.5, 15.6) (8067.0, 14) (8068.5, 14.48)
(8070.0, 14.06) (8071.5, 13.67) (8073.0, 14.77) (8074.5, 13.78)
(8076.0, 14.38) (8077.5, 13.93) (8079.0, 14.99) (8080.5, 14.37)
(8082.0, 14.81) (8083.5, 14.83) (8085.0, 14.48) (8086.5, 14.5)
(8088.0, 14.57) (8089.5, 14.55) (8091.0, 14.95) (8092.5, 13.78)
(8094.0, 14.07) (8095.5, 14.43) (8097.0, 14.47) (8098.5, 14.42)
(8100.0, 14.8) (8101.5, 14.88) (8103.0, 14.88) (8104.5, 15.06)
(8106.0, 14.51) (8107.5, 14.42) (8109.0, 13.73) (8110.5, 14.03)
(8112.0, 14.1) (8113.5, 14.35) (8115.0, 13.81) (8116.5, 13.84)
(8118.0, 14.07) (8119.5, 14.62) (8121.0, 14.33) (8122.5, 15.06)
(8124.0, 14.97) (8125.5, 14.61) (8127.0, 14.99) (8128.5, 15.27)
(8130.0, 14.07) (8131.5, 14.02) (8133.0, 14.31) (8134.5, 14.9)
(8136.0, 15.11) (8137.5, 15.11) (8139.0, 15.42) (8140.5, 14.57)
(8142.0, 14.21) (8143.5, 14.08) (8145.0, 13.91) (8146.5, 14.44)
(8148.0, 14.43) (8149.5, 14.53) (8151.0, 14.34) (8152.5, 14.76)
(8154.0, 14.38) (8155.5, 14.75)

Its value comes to 1.16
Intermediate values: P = 14.48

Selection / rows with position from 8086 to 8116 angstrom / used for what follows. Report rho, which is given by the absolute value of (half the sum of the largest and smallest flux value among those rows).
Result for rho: 14.4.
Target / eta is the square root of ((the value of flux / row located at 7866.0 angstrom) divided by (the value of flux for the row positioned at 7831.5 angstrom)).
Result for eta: 1.03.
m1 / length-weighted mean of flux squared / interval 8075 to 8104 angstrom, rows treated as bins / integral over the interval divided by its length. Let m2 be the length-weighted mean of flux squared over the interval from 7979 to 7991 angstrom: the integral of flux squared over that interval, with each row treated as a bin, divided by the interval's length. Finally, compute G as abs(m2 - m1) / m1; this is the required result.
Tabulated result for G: 0.06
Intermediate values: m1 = 211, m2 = 225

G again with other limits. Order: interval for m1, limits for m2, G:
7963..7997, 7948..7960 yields 0.01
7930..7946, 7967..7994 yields 0.05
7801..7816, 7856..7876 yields 0.01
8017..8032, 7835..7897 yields 0.10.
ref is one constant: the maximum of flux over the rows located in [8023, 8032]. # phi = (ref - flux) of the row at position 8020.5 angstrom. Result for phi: 0.1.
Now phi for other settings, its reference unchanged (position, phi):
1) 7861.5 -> -0.6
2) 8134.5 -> 0.5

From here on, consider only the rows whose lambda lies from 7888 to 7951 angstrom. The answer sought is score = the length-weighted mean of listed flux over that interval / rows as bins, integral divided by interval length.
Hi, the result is 14.7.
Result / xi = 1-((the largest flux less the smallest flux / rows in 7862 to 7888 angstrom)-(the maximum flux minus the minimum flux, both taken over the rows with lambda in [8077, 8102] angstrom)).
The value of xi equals -0.2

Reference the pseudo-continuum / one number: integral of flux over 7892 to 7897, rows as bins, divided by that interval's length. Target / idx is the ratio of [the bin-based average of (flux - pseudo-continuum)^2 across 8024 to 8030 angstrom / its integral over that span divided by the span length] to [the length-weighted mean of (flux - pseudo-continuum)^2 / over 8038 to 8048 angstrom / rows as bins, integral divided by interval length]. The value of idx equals 1.1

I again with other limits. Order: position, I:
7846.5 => 1.18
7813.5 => 1.21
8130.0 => 1.15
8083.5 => 1.17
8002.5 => 1.16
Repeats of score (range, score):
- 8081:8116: 14.4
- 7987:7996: 14.5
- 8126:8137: 14.7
